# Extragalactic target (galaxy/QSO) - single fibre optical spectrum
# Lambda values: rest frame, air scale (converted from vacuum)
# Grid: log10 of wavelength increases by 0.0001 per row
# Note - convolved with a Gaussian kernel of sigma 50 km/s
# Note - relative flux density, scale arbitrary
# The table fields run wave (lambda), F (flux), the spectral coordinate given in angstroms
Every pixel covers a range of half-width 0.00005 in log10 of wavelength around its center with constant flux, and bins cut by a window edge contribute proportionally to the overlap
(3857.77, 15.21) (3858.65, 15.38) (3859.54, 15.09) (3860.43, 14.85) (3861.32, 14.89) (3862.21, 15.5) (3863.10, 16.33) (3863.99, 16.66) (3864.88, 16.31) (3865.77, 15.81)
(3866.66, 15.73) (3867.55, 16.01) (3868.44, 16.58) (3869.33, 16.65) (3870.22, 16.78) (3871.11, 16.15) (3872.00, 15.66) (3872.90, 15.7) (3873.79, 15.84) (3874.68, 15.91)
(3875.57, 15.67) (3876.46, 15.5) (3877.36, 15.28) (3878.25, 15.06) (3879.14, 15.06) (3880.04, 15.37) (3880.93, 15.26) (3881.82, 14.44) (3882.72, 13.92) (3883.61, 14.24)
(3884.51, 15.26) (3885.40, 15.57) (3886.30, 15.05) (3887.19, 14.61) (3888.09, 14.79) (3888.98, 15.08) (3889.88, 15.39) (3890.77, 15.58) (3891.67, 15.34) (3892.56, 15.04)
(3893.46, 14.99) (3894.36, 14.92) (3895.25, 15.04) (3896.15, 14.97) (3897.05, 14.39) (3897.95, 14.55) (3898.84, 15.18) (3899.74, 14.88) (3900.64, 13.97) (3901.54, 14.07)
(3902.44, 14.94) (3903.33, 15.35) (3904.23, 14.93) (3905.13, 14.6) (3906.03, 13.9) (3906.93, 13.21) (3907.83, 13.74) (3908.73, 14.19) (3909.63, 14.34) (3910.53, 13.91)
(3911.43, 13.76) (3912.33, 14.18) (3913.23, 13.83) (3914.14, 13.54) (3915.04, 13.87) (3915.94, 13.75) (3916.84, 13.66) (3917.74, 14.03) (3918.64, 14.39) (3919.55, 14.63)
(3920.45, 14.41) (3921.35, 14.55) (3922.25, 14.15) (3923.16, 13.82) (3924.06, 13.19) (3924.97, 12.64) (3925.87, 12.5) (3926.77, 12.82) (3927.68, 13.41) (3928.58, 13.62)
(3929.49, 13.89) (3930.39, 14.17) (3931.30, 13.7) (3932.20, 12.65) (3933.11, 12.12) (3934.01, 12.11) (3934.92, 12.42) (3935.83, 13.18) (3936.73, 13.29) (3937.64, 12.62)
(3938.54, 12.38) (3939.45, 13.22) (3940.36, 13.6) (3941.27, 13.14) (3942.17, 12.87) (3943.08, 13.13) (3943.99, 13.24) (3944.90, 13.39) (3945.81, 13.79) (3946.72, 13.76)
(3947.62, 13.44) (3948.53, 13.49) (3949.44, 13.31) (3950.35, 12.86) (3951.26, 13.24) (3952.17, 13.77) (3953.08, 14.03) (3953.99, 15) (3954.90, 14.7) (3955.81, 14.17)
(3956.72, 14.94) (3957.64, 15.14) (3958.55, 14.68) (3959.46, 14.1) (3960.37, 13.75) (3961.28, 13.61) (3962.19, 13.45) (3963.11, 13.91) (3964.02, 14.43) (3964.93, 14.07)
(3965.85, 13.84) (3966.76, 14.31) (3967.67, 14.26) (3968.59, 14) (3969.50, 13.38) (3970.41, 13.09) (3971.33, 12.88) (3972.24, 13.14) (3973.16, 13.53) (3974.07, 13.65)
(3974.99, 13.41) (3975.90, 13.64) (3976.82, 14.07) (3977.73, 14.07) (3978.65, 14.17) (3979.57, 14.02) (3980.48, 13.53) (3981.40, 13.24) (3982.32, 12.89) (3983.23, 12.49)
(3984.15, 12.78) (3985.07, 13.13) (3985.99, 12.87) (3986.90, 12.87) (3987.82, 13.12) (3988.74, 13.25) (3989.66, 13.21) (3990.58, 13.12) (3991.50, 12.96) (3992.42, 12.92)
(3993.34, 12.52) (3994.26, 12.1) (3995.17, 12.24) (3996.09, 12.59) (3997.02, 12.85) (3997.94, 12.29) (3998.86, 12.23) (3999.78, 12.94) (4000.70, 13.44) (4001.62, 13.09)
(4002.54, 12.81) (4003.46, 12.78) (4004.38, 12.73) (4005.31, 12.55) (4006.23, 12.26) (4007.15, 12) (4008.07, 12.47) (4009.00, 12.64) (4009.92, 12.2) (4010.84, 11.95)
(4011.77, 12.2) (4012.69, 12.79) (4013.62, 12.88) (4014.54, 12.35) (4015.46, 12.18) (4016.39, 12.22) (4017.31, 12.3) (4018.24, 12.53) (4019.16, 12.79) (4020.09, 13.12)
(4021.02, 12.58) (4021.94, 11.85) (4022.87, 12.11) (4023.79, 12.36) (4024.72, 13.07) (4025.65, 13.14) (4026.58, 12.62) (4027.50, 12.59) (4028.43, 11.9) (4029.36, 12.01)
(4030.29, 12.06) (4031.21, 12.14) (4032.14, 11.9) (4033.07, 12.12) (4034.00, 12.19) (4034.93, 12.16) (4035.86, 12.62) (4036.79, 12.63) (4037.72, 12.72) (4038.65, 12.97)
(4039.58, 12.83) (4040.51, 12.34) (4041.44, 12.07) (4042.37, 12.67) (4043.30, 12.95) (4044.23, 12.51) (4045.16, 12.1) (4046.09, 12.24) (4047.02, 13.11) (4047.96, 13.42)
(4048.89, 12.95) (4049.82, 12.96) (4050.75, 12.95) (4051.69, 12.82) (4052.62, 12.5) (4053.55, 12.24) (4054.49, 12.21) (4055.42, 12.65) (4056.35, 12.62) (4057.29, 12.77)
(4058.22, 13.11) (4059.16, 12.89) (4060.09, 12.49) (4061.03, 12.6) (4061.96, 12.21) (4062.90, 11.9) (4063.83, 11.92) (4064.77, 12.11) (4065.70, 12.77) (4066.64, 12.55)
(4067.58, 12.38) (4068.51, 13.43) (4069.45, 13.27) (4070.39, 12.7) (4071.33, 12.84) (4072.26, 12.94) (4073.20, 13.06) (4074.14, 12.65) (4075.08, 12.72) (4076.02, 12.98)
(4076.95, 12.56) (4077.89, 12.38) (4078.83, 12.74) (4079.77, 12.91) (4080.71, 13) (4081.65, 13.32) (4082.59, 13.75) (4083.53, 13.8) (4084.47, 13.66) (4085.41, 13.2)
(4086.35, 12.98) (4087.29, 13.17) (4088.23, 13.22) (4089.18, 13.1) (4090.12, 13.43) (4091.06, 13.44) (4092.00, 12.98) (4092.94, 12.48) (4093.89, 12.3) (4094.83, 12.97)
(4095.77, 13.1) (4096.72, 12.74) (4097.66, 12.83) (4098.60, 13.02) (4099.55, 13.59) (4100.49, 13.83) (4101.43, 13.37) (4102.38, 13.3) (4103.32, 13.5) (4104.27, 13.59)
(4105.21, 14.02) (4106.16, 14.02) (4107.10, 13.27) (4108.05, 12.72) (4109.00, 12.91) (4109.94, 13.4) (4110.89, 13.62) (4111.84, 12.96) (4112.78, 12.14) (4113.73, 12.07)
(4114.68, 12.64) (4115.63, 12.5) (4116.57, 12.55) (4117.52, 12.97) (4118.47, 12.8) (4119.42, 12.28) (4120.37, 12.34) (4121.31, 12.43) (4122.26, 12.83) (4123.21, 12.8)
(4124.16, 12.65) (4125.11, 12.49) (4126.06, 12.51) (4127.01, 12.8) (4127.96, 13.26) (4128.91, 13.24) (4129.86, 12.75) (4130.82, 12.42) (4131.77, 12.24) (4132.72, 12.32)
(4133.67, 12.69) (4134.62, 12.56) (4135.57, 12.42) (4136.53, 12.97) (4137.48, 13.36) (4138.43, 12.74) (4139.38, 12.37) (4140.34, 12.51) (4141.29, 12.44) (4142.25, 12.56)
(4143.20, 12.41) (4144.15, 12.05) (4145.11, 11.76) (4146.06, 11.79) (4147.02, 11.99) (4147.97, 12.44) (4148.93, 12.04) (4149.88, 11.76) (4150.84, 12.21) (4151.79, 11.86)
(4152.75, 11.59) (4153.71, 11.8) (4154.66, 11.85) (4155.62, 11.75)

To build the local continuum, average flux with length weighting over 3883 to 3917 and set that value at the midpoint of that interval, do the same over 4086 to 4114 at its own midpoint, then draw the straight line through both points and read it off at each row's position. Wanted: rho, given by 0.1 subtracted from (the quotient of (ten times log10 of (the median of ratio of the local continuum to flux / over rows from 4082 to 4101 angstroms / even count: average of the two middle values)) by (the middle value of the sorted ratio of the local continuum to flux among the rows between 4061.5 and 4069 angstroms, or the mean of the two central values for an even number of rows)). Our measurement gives -0.08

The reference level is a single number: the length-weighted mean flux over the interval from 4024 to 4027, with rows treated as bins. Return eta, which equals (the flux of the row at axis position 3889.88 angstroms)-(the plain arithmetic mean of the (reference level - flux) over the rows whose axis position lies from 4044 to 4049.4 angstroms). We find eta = 15.3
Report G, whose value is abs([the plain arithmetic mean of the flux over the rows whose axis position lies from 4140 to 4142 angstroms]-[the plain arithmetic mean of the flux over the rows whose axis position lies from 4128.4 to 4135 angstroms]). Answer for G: 0.1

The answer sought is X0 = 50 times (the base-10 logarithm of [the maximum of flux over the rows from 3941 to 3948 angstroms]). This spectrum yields 57.0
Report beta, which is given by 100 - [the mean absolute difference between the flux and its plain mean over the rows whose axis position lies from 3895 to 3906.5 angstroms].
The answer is 99.6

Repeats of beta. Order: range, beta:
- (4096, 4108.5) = 99.6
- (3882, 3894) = 99.6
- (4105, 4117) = 99.5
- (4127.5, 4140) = 99.7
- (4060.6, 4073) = 99.6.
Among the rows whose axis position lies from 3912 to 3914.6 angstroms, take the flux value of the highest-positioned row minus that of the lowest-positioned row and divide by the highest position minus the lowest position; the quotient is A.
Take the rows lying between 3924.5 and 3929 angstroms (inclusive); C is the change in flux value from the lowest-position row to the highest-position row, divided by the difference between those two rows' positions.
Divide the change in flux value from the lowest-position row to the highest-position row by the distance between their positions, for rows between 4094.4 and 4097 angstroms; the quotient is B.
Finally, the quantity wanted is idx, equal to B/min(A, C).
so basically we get 0.3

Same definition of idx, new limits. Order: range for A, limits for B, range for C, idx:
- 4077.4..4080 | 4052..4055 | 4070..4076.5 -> -3.1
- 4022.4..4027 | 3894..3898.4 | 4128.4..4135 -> 0.9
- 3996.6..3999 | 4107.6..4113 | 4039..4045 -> 0.4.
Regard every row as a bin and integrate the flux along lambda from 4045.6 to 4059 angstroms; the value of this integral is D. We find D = 171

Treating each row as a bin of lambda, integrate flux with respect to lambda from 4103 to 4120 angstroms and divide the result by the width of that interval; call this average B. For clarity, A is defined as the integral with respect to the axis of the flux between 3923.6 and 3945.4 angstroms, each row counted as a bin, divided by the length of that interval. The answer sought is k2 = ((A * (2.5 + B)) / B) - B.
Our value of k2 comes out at 2.6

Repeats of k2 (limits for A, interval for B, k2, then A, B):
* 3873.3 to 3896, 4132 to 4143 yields 5.5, 15.1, 12.6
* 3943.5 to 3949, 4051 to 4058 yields 3.6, 13.5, 12.6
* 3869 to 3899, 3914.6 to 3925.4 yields 4.0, 15.2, 13.9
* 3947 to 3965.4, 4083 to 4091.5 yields 3.3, 14.0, 13.3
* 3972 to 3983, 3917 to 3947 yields 2.8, 13.6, 13.4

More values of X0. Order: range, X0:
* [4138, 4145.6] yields 55.3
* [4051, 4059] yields 55.9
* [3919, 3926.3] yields 58.3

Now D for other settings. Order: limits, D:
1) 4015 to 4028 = 163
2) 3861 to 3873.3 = 198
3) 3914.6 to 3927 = 171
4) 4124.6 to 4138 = 170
